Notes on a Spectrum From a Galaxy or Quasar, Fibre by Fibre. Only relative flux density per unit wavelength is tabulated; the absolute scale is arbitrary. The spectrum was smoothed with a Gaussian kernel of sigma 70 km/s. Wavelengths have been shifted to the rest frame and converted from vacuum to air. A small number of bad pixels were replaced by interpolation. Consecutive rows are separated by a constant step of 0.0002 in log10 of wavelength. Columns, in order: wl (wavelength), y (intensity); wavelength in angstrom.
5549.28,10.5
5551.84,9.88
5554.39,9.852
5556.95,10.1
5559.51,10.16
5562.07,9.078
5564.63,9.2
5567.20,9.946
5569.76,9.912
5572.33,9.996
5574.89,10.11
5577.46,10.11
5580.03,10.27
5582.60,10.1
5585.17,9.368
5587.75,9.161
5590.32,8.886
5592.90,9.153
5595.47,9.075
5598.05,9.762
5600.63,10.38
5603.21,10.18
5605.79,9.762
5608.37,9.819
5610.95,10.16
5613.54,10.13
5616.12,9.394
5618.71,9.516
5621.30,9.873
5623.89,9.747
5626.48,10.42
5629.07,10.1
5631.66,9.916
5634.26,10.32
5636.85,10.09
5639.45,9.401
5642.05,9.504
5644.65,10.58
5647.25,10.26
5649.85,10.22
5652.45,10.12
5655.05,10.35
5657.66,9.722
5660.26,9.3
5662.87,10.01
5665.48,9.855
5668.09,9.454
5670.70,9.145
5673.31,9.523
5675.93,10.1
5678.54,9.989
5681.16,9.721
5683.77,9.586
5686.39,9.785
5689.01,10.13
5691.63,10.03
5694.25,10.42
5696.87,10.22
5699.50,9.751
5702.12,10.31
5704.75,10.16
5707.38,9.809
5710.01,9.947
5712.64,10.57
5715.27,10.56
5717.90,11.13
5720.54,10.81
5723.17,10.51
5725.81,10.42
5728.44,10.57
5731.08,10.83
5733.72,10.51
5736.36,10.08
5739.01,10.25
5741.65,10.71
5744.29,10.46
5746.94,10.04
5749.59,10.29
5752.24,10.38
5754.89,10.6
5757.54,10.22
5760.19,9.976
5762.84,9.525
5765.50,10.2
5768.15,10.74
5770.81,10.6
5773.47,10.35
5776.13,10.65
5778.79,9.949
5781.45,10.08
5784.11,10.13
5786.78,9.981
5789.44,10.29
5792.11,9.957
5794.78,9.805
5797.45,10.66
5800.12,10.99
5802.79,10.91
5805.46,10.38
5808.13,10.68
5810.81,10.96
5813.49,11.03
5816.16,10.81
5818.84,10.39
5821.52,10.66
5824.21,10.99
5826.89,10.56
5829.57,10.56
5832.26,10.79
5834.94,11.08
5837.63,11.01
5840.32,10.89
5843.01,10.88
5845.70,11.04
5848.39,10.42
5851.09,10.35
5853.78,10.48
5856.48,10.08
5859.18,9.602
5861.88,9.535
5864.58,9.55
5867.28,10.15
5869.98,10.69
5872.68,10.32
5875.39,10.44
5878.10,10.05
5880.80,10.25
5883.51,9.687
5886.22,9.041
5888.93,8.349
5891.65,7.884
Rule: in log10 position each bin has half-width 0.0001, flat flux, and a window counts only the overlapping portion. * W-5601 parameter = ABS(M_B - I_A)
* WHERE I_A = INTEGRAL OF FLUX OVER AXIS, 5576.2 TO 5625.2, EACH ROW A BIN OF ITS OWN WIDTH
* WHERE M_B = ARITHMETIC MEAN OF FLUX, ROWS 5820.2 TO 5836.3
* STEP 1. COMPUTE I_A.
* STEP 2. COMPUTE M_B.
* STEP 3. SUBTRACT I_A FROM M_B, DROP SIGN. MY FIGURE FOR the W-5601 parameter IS 466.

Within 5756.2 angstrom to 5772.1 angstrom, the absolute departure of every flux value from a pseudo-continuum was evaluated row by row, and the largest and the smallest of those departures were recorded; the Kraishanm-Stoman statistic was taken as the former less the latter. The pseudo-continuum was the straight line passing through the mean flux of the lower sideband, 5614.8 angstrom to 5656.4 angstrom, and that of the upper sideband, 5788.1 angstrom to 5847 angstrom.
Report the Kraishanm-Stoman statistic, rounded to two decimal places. 0.87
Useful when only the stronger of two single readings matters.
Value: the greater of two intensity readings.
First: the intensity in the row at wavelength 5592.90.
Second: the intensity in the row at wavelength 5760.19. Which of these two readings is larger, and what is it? 10.0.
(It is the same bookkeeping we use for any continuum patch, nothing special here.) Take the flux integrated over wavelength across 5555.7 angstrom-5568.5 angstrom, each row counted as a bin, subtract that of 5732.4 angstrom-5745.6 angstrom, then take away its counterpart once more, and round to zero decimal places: -151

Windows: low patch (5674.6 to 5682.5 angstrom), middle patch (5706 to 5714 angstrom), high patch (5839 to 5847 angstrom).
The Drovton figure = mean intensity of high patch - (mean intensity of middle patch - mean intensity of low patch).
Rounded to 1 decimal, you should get 10.8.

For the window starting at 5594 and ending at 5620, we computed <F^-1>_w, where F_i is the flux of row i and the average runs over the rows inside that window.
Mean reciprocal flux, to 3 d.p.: 0.102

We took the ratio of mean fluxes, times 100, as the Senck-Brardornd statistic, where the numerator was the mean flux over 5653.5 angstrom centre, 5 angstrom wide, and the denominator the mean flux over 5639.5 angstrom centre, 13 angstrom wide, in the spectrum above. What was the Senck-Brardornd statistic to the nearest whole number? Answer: 103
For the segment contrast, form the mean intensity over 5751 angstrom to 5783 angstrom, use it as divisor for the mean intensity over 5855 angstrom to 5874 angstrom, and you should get 0.97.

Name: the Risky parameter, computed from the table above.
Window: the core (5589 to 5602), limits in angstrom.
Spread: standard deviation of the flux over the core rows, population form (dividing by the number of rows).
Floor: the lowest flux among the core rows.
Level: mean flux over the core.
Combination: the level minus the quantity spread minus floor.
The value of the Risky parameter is 17.8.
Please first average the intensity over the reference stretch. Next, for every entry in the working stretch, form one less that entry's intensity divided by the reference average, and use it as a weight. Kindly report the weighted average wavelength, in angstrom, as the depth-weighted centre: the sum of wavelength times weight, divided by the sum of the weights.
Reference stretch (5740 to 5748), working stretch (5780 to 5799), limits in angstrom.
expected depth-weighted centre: 5788.0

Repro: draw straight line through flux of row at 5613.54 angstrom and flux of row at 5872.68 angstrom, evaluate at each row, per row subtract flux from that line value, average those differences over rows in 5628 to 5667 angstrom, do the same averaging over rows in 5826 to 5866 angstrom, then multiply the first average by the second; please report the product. -0.027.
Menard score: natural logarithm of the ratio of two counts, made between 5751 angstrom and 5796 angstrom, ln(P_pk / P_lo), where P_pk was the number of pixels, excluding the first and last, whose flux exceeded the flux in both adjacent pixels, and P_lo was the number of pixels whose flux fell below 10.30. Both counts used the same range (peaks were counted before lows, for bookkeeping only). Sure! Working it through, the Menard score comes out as -0.8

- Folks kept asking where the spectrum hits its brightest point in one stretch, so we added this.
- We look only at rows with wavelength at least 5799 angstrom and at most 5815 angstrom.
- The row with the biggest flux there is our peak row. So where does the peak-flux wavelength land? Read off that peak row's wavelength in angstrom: 5813.49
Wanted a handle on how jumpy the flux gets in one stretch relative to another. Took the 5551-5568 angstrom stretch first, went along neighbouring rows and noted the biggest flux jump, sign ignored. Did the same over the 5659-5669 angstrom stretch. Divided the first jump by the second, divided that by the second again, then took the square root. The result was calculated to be 1.5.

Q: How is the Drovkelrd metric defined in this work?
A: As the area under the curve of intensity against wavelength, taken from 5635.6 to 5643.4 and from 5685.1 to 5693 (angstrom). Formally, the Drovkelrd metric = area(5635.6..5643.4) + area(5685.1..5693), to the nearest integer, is 154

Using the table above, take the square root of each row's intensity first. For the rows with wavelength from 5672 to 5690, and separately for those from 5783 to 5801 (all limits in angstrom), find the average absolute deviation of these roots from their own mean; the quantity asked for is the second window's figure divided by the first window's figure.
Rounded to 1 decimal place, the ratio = 1.6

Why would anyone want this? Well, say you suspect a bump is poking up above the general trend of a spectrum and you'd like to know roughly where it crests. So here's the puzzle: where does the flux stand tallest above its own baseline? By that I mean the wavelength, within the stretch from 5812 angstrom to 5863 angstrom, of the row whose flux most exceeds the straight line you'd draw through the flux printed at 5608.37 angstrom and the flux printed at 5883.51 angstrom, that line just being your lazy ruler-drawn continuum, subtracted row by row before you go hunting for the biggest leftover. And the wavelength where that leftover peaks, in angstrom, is 5834.94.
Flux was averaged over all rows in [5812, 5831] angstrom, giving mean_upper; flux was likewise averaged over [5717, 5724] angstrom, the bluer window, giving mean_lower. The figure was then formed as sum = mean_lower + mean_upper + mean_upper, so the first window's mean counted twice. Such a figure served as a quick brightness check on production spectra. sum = 32.2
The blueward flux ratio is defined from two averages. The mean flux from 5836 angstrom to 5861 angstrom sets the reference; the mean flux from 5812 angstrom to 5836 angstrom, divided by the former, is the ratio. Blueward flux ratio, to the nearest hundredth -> 1.02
